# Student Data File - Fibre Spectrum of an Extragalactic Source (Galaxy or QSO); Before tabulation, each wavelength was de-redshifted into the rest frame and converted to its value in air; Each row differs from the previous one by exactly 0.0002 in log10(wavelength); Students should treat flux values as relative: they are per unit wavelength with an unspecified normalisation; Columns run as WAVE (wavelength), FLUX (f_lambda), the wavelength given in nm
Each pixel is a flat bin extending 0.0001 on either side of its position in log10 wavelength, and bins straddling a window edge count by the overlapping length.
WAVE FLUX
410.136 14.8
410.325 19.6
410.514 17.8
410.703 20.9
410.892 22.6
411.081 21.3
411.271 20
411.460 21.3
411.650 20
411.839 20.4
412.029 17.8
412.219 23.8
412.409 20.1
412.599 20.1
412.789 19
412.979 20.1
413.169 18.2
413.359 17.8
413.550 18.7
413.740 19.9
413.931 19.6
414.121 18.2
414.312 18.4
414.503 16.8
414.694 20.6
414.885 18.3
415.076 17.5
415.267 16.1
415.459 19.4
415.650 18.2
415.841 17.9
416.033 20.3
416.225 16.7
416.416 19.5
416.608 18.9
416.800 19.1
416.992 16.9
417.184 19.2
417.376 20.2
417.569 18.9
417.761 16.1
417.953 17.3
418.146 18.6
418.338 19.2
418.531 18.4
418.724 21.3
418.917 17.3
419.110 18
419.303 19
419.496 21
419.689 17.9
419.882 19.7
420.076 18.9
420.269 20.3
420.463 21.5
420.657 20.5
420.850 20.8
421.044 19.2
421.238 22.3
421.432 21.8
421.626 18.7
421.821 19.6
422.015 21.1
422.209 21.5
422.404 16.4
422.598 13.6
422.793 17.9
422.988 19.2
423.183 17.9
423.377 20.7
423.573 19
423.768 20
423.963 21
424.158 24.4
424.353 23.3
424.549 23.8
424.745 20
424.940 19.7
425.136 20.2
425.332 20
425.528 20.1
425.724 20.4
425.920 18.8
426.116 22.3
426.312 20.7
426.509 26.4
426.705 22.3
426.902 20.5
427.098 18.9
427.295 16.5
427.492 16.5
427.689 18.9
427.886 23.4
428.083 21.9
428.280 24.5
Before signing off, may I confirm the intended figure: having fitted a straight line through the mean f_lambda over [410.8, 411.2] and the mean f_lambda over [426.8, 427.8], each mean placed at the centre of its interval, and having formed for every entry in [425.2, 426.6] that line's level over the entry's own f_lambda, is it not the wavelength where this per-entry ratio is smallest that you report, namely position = 426.509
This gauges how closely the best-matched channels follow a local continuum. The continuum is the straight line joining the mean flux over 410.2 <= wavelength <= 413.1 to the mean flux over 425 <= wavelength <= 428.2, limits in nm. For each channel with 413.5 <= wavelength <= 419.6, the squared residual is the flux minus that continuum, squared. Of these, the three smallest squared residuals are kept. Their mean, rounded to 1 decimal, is 0.0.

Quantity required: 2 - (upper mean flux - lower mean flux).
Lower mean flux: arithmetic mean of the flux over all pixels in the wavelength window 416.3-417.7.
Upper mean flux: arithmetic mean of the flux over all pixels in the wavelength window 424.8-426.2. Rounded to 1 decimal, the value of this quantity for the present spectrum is 0.7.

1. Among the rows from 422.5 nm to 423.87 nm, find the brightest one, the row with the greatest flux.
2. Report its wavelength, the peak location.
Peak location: 423.377 nm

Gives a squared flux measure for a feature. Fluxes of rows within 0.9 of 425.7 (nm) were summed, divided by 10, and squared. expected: 356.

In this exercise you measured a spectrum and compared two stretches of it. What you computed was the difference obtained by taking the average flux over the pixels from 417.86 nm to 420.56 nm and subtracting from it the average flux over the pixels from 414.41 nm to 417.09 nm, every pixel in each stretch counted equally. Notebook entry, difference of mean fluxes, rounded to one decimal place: 0.9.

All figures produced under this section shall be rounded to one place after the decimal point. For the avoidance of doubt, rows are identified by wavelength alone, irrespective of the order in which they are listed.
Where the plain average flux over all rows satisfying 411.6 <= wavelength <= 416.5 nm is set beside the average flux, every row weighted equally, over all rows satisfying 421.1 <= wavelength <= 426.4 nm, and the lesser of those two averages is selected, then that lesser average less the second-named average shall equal -1.2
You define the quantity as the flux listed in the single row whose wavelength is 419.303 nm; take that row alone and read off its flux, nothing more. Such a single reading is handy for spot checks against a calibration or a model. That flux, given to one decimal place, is 19.0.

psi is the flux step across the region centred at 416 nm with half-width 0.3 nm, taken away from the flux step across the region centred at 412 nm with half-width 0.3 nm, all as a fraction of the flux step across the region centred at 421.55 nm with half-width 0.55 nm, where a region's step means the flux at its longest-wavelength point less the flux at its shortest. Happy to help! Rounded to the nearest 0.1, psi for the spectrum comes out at 2.4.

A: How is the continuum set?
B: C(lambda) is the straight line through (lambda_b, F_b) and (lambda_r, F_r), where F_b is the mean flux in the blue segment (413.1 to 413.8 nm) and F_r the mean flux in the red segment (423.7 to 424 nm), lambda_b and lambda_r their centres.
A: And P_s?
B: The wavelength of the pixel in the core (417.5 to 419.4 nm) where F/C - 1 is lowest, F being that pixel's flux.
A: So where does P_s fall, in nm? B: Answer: 417.761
